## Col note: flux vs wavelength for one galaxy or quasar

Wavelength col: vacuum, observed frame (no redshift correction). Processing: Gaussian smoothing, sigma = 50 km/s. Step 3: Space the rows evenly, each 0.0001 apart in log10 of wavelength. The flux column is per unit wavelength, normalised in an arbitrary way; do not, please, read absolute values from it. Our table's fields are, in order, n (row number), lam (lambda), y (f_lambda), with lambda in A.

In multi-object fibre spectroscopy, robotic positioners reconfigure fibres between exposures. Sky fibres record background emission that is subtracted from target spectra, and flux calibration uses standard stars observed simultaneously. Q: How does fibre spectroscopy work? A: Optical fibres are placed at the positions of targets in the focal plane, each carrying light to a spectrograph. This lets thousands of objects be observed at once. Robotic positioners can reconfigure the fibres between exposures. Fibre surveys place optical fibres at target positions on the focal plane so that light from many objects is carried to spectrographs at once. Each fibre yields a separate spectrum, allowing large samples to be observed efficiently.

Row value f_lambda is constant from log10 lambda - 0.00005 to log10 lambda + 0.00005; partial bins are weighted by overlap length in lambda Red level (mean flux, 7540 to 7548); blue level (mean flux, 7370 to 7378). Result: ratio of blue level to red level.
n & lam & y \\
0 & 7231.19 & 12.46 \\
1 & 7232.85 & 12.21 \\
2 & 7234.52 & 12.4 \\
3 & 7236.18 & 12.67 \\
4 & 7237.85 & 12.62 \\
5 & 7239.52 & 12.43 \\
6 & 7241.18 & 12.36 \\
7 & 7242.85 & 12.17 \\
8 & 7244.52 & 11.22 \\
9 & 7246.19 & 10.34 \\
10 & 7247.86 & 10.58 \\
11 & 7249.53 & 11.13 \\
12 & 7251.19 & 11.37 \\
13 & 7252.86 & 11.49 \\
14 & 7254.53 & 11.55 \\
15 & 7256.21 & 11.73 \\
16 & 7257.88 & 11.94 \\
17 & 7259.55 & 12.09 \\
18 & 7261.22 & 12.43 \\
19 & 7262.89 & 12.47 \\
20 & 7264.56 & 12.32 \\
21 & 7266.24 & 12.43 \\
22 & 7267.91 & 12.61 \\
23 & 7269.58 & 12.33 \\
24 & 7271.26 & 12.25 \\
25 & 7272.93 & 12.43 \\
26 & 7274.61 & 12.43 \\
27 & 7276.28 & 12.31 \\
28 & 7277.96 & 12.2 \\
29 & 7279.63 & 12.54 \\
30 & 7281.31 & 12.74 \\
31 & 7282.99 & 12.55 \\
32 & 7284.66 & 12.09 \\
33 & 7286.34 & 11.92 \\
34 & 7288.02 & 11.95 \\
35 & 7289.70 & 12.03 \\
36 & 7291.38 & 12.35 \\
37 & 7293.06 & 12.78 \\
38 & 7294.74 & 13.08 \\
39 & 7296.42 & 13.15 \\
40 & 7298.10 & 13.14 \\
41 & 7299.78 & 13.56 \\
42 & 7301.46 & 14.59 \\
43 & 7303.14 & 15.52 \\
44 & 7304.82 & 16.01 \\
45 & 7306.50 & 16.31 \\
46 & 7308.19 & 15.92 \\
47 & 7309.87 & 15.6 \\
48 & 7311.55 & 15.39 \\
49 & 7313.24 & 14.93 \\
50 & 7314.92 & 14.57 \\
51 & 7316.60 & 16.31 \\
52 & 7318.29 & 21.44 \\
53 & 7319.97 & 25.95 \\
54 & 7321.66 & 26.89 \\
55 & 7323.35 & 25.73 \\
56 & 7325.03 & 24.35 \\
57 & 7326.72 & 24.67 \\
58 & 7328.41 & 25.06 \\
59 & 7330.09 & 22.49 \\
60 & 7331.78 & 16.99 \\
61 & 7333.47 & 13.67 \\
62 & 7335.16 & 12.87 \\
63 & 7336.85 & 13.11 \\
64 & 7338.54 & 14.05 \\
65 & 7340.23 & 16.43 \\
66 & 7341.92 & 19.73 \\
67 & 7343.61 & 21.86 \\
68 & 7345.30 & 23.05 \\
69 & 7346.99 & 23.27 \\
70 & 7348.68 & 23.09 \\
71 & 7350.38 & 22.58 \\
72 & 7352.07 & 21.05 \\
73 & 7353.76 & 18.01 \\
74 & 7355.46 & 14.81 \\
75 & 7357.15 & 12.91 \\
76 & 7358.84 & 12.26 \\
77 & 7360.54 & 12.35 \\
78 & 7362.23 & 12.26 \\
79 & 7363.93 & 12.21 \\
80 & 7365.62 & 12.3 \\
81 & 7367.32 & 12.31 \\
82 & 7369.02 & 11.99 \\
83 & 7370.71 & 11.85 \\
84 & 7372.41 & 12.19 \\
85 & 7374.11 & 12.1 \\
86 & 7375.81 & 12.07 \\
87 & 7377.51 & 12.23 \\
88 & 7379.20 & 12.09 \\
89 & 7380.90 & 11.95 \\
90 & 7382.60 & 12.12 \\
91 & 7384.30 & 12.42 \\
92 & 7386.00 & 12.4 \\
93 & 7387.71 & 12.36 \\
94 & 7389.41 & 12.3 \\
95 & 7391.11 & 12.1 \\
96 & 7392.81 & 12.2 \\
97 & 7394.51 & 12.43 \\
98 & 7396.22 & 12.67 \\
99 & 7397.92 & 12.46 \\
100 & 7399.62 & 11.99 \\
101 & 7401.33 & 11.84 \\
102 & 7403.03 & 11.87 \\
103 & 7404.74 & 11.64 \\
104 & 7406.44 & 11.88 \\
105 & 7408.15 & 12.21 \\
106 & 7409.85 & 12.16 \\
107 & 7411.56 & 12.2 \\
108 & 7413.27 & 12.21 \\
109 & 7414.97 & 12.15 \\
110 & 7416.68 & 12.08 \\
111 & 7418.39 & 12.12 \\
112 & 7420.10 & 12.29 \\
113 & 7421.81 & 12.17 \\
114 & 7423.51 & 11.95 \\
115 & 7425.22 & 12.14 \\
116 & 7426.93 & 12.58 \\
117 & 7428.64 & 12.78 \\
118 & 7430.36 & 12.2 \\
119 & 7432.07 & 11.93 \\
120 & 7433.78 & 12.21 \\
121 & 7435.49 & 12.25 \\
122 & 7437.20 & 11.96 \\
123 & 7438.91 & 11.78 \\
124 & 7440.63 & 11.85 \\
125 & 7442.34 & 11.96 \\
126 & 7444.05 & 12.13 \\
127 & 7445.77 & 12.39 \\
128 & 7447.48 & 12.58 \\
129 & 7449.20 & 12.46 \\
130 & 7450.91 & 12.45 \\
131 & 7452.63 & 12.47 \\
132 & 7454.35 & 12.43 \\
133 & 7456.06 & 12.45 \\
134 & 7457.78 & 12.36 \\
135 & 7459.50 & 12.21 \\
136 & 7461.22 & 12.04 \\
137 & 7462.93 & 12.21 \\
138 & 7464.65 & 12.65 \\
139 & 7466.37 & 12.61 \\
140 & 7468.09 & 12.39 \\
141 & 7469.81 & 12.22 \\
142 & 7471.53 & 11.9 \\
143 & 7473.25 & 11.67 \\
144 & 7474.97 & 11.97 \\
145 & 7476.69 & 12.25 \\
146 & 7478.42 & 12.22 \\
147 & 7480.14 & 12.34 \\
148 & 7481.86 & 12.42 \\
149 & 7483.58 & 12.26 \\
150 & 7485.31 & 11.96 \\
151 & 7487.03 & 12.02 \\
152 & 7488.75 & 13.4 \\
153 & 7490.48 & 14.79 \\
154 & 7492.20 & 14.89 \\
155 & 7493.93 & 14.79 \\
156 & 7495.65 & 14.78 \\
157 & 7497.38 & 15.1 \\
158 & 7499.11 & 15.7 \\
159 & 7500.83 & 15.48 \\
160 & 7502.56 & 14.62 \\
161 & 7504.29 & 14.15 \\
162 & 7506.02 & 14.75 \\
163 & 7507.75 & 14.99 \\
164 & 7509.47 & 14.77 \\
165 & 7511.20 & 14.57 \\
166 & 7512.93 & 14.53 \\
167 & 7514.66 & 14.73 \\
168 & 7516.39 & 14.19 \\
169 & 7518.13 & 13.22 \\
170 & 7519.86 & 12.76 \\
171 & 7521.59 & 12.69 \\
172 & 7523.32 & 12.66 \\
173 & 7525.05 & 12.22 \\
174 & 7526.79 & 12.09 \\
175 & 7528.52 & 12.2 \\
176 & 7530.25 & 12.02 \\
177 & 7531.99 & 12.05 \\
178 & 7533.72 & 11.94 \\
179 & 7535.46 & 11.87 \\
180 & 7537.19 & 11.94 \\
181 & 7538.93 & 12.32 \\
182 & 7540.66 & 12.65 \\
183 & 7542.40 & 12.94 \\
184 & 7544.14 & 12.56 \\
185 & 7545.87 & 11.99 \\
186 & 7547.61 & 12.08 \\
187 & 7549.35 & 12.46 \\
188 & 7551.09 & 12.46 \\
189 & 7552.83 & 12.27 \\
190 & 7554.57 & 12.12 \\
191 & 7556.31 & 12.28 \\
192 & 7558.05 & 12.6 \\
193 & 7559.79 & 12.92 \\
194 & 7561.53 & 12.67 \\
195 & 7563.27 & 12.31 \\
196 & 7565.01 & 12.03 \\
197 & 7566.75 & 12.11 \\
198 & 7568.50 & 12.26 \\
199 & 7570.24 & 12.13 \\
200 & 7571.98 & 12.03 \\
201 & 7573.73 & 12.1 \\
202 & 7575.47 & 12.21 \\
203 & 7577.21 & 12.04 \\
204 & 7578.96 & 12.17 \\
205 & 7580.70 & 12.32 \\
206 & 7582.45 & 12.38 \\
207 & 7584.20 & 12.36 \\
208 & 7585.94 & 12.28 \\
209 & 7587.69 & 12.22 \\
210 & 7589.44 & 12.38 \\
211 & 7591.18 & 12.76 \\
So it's 0.97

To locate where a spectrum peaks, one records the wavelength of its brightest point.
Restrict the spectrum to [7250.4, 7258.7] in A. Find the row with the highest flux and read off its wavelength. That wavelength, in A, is 7257.88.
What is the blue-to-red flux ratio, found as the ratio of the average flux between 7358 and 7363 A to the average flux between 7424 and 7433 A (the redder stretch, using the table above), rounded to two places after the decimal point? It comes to 1.00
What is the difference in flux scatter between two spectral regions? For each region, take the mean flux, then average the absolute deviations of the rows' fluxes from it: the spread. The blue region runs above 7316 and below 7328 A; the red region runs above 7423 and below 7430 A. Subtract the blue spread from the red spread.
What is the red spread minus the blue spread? -2.4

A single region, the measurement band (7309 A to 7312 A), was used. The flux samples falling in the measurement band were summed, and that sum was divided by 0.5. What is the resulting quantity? 62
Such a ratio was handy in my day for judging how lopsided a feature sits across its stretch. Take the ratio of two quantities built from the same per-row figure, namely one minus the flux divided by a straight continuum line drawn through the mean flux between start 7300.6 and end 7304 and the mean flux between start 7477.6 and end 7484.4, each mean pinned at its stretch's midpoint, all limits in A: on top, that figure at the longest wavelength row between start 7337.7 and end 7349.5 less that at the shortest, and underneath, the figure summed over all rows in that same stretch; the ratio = 0.228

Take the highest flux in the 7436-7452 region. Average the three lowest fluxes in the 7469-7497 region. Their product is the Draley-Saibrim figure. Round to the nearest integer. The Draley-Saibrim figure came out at 149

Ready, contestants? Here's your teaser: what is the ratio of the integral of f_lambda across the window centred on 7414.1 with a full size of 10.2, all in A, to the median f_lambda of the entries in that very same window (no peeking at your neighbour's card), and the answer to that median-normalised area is 10.2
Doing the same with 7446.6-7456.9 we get 10.3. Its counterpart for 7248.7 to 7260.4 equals 11.8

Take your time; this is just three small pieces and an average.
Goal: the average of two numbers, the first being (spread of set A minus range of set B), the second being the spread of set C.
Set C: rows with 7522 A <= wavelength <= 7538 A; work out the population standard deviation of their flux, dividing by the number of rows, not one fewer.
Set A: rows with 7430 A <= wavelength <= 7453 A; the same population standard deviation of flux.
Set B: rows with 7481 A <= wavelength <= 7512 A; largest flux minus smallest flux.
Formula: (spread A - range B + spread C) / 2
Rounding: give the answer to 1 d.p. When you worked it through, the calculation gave -1.6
